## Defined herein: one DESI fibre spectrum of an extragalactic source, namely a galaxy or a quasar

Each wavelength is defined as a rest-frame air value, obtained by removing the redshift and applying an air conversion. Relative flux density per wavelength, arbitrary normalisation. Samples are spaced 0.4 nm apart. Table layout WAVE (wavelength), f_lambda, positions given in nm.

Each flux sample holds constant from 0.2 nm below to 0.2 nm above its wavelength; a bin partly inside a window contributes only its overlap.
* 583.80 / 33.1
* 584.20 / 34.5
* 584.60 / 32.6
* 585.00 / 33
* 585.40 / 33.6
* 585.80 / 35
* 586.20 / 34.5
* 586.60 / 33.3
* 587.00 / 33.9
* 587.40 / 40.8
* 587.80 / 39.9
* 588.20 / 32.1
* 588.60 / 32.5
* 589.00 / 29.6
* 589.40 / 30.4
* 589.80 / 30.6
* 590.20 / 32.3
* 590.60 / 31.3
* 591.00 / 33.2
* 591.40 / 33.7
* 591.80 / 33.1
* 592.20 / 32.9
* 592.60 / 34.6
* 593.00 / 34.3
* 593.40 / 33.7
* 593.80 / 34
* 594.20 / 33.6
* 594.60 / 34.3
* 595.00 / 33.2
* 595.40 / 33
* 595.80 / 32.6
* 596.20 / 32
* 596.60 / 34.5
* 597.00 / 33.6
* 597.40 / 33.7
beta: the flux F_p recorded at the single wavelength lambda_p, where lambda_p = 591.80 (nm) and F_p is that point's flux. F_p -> 33.1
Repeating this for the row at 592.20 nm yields 32.9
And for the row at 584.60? 32.6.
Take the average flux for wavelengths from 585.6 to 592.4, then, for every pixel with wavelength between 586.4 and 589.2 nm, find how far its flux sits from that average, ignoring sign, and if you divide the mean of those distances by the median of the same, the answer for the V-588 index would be 2.1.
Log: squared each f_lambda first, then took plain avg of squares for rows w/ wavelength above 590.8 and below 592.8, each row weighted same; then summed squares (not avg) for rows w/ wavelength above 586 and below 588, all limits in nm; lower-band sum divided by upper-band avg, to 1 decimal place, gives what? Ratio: 6.0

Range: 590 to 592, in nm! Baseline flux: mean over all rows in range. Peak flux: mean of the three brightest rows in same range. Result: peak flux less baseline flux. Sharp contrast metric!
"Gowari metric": 0.6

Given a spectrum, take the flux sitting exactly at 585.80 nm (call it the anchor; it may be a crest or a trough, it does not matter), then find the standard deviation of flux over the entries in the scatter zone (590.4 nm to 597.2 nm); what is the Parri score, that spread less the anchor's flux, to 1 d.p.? -34.1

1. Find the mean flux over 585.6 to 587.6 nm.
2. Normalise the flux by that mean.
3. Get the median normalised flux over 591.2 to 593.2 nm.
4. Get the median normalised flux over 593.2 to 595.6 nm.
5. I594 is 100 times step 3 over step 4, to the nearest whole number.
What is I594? 100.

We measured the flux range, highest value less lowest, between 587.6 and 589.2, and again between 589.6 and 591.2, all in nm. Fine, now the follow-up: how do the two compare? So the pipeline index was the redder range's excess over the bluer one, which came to -7.7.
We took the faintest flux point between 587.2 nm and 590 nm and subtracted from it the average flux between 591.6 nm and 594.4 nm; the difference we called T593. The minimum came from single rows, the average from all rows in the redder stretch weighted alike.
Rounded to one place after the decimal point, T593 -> -4.1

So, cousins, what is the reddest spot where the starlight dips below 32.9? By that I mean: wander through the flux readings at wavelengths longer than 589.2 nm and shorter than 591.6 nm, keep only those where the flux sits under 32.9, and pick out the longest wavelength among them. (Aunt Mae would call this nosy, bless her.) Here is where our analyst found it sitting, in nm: 590.60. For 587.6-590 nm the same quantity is 589.80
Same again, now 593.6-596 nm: 595.80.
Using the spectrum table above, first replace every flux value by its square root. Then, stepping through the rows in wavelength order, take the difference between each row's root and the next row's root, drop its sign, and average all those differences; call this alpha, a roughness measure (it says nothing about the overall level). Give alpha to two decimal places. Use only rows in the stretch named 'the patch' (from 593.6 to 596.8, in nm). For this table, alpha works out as 0.07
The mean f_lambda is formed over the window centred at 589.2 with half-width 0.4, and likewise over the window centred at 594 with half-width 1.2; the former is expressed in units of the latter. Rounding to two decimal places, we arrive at 0.89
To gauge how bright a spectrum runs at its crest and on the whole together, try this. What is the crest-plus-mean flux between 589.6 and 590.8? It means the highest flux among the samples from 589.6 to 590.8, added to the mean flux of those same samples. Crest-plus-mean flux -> 63.7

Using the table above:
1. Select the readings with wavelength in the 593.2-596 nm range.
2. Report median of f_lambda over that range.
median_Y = 33.6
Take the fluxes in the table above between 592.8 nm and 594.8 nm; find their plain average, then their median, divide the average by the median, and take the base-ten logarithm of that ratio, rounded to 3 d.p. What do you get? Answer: 0.000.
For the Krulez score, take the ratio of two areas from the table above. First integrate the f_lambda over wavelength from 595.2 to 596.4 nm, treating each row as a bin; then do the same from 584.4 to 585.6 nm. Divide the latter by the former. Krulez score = 1.02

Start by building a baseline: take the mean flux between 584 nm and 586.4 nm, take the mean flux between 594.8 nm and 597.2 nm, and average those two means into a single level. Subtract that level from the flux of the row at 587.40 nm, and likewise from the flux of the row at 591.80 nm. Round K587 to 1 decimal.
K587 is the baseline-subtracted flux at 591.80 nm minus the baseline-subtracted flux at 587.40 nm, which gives -7.7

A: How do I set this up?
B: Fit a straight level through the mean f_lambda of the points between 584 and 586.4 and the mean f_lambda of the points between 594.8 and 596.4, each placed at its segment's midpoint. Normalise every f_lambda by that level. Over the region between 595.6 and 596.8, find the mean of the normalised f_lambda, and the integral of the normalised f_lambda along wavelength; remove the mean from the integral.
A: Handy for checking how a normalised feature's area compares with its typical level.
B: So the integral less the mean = 0.202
